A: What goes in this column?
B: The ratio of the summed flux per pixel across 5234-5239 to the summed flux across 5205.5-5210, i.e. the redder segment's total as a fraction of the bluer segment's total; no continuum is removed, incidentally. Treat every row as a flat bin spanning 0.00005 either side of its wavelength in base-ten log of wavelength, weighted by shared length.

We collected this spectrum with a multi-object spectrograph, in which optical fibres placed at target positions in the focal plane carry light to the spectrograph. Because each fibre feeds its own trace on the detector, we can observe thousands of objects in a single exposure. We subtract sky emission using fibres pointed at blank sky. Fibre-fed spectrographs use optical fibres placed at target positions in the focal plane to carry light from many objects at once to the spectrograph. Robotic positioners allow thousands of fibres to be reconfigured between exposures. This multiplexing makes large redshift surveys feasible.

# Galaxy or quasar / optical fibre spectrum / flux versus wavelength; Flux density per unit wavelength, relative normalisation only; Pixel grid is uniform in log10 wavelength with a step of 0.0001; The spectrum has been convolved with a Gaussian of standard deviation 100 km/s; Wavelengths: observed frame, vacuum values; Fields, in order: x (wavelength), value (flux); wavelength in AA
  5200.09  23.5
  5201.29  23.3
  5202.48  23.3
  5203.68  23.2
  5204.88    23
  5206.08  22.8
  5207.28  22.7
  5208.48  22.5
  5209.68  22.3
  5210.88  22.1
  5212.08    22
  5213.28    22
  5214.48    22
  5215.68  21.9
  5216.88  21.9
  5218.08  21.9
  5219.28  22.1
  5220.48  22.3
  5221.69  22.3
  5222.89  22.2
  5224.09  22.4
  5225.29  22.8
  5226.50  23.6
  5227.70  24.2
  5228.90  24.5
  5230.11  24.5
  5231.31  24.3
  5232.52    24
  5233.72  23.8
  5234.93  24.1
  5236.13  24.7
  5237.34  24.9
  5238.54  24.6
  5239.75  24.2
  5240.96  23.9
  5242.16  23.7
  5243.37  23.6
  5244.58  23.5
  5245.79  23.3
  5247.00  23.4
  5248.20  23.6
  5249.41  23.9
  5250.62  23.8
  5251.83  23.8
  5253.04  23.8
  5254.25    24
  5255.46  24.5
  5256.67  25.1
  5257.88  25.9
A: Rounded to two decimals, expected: 1.09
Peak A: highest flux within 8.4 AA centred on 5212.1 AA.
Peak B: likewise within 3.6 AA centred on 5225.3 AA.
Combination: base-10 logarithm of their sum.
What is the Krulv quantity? 1.66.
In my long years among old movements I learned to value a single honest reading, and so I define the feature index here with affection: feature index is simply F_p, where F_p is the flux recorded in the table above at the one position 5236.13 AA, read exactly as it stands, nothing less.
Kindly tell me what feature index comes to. 24.7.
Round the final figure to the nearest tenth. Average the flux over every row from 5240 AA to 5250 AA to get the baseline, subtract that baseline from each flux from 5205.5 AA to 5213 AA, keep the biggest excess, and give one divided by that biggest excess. -1.2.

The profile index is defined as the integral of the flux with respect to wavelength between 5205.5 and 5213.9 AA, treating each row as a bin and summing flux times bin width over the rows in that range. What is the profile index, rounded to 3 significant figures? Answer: 188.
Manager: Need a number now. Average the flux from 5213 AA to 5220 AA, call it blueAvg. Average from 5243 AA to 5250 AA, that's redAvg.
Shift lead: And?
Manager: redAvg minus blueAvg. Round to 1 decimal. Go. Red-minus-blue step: 1.6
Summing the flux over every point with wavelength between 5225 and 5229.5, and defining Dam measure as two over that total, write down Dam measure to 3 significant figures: 0.0210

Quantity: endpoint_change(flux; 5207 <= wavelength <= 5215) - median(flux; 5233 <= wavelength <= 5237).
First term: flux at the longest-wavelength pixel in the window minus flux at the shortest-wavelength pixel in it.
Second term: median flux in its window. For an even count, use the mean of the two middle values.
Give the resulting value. -24.8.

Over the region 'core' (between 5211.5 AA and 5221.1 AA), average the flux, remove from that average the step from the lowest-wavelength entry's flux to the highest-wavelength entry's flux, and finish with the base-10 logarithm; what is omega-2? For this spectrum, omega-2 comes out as 1.34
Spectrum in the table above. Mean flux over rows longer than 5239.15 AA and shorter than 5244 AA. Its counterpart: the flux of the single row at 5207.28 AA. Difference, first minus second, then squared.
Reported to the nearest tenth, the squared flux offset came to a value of 1.3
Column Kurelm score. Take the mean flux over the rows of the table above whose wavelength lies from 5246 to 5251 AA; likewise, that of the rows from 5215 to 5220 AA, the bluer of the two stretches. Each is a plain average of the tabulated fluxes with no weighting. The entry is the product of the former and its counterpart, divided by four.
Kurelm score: 130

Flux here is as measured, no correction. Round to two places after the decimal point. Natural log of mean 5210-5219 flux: 3.09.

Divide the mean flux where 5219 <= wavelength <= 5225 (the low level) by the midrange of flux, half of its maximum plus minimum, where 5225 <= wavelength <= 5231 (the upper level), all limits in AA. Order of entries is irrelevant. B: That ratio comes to 0.94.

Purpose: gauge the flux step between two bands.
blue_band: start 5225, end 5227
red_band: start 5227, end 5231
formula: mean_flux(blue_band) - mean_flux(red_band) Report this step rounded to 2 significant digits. -1.2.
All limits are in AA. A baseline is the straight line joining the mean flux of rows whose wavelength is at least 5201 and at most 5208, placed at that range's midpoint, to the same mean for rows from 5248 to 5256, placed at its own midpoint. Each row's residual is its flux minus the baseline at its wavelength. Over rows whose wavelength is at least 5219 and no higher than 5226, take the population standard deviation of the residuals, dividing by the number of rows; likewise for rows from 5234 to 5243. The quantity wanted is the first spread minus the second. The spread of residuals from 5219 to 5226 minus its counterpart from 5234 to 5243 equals -0.25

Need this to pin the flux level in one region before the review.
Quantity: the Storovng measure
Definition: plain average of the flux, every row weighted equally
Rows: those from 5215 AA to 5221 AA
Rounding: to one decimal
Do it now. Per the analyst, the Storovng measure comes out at 22.0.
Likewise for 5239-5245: 23.8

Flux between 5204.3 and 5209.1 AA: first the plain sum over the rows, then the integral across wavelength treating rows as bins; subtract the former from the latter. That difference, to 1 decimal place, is 18.1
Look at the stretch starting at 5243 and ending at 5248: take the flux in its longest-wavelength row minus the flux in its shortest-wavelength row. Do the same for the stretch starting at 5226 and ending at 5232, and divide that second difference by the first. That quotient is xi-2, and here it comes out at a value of -3.5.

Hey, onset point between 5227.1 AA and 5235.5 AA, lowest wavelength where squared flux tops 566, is 5227.70 AA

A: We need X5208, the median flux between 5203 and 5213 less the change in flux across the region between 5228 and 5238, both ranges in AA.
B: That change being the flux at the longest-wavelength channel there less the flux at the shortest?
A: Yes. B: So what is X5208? 22.2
